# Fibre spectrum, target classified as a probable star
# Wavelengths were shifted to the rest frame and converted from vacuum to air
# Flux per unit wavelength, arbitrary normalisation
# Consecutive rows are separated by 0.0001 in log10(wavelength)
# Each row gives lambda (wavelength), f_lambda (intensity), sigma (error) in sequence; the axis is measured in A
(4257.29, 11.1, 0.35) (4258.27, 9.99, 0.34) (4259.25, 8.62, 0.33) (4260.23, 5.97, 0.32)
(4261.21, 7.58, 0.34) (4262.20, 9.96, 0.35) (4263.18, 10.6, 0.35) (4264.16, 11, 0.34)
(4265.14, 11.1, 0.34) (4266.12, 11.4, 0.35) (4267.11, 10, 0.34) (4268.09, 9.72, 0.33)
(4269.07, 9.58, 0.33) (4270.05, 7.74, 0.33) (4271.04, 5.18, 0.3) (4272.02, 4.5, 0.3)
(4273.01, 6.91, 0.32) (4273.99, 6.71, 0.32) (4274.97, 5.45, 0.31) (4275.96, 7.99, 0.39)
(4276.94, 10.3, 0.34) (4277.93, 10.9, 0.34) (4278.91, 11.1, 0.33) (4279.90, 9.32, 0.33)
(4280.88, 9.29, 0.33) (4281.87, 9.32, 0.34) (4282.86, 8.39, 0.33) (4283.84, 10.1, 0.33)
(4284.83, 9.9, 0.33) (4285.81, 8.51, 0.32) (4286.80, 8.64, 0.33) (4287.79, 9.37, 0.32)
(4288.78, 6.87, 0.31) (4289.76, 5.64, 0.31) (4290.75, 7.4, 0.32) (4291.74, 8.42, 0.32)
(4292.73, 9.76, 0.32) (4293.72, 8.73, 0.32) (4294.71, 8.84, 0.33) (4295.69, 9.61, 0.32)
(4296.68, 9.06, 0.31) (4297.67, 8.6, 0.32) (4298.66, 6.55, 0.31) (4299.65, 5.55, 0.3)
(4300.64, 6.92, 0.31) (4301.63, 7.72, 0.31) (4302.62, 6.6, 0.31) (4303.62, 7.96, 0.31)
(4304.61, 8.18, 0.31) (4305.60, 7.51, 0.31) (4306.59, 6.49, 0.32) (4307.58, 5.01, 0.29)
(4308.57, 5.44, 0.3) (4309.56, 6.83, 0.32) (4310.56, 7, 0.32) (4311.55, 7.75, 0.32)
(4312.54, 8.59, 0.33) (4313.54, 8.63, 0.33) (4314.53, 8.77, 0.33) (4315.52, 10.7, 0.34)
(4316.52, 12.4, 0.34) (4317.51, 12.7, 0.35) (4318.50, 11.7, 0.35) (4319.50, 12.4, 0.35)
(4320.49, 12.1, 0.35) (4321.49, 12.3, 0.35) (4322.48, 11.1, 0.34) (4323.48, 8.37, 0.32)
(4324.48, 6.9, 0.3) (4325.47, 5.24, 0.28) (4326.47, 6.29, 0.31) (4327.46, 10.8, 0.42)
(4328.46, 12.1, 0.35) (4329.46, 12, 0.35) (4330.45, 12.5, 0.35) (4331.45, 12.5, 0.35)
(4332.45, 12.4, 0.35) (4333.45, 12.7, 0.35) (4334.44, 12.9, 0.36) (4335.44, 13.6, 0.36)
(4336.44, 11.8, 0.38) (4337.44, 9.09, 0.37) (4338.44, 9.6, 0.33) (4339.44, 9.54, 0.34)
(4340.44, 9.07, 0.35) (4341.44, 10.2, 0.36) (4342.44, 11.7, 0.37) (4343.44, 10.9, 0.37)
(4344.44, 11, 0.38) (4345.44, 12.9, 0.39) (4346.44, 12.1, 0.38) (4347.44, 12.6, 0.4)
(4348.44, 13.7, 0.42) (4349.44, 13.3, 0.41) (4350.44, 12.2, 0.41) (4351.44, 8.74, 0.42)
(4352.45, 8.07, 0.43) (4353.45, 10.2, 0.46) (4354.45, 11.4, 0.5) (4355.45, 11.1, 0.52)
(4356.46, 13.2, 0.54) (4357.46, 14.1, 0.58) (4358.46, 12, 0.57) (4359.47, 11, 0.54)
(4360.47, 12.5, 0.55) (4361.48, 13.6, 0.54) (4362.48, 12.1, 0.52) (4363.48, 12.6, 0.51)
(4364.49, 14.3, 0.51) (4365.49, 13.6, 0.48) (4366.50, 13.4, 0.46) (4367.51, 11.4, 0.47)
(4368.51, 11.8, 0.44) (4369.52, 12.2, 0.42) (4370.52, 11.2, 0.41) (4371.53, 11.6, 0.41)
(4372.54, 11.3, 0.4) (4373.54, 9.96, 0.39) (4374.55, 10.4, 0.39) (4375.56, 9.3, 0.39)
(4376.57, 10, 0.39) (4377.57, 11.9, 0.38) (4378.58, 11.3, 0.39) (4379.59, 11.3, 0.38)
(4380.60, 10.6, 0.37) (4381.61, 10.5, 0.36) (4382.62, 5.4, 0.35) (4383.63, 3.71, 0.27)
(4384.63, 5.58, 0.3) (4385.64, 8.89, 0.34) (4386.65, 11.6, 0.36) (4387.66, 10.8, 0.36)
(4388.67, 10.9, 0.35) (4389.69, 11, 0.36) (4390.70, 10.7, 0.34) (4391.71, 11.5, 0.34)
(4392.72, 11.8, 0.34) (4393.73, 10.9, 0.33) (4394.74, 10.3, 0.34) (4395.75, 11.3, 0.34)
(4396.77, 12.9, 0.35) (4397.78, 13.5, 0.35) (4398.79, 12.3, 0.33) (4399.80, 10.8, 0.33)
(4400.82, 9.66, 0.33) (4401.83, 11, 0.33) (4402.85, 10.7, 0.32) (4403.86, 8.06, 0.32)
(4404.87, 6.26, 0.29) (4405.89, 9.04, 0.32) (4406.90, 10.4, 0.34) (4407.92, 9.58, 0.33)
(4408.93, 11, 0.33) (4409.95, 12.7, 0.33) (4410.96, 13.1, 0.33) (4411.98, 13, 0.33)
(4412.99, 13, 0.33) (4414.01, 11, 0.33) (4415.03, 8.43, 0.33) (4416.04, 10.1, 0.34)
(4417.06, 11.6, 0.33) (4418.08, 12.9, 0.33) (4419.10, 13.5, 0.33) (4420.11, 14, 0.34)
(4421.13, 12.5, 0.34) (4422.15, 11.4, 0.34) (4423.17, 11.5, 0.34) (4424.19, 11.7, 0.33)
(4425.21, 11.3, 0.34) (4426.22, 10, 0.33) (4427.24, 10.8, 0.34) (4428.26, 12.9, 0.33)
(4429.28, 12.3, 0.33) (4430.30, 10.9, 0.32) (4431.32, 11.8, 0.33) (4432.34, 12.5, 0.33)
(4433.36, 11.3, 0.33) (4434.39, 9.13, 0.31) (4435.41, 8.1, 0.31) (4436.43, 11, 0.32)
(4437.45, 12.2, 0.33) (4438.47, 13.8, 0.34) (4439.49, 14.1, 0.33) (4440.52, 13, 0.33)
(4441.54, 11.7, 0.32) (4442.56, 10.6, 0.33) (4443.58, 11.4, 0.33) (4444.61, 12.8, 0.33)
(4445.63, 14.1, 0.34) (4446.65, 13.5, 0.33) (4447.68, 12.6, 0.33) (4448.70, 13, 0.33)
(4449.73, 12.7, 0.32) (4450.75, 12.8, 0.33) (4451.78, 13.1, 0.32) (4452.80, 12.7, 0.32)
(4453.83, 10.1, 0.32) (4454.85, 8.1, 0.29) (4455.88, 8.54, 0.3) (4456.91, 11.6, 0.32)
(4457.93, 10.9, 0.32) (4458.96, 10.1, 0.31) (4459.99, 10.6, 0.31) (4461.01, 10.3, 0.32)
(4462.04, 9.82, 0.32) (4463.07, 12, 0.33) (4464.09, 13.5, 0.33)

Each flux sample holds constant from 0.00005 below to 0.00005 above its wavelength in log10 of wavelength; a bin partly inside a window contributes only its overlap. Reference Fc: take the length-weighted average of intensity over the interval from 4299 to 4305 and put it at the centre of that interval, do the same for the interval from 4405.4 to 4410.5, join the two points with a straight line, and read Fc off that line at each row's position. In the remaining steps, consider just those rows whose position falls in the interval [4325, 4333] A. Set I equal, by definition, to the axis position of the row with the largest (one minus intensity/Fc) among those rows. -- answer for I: 4325.47 A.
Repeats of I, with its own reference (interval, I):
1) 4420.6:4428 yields 4426.22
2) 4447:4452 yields 4447.68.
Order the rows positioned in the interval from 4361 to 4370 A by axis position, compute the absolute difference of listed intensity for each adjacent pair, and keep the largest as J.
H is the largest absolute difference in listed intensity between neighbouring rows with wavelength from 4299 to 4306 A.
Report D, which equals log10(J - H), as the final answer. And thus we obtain -0.2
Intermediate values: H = 1.37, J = 2.0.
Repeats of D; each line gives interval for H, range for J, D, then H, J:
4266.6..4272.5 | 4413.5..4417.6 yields -2.0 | 2.56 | 2.6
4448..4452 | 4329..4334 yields -0.7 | 0.30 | 0.5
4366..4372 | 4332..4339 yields -0.1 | 2.00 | 2.7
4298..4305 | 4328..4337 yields -0.4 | 1.37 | 1.8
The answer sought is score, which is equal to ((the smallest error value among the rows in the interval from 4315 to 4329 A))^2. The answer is 0.078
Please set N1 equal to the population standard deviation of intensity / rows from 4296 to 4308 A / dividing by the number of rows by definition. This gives 1.16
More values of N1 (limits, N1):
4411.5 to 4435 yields 1.34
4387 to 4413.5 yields 1.61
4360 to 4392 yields 2.26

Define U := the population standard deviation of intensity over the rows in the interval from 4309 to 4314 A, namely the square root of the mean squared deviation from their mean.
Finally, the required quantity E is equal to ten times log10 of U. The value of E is -1.2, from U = 0.76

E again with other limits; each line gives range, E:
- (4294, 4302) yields 1.2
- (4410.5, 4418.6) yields 2.0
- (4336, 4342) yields -0.3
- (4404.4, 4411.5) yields 3.3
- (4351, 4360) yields 2.6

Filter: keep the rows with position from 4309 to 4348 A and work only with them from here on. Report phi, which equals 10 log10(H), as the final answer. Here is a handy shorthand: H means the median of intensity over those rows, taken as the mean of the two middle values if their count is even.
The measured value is 10.5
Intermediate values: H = 11.1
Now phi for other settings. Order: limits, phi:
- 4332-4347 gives 10.7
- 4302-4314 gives 8.6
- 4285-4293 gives 9.3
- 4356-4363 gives 11.0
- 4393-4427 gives 10.5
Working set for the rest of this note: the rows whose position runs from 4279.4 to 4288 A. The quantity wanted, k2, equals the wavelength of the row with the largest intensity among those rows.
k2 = 4283.84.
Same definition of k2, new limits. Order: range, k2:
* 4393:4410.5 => 4397.78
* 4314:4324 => 4317.51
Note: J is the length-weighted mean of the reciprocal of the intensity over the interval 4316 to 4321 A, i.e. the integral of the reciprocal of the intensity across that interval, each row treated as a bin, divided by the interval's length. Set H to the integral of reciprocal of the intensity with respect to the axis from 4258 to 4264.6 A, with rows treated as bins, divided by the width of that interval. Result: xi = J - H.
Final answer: -0.03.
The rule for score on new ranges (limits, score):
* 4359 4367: 0.212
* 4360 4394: 0.073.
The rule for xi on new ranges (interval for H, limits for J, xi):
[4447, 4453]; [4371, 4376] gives 0.02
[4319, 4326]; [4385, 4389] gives -0.01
